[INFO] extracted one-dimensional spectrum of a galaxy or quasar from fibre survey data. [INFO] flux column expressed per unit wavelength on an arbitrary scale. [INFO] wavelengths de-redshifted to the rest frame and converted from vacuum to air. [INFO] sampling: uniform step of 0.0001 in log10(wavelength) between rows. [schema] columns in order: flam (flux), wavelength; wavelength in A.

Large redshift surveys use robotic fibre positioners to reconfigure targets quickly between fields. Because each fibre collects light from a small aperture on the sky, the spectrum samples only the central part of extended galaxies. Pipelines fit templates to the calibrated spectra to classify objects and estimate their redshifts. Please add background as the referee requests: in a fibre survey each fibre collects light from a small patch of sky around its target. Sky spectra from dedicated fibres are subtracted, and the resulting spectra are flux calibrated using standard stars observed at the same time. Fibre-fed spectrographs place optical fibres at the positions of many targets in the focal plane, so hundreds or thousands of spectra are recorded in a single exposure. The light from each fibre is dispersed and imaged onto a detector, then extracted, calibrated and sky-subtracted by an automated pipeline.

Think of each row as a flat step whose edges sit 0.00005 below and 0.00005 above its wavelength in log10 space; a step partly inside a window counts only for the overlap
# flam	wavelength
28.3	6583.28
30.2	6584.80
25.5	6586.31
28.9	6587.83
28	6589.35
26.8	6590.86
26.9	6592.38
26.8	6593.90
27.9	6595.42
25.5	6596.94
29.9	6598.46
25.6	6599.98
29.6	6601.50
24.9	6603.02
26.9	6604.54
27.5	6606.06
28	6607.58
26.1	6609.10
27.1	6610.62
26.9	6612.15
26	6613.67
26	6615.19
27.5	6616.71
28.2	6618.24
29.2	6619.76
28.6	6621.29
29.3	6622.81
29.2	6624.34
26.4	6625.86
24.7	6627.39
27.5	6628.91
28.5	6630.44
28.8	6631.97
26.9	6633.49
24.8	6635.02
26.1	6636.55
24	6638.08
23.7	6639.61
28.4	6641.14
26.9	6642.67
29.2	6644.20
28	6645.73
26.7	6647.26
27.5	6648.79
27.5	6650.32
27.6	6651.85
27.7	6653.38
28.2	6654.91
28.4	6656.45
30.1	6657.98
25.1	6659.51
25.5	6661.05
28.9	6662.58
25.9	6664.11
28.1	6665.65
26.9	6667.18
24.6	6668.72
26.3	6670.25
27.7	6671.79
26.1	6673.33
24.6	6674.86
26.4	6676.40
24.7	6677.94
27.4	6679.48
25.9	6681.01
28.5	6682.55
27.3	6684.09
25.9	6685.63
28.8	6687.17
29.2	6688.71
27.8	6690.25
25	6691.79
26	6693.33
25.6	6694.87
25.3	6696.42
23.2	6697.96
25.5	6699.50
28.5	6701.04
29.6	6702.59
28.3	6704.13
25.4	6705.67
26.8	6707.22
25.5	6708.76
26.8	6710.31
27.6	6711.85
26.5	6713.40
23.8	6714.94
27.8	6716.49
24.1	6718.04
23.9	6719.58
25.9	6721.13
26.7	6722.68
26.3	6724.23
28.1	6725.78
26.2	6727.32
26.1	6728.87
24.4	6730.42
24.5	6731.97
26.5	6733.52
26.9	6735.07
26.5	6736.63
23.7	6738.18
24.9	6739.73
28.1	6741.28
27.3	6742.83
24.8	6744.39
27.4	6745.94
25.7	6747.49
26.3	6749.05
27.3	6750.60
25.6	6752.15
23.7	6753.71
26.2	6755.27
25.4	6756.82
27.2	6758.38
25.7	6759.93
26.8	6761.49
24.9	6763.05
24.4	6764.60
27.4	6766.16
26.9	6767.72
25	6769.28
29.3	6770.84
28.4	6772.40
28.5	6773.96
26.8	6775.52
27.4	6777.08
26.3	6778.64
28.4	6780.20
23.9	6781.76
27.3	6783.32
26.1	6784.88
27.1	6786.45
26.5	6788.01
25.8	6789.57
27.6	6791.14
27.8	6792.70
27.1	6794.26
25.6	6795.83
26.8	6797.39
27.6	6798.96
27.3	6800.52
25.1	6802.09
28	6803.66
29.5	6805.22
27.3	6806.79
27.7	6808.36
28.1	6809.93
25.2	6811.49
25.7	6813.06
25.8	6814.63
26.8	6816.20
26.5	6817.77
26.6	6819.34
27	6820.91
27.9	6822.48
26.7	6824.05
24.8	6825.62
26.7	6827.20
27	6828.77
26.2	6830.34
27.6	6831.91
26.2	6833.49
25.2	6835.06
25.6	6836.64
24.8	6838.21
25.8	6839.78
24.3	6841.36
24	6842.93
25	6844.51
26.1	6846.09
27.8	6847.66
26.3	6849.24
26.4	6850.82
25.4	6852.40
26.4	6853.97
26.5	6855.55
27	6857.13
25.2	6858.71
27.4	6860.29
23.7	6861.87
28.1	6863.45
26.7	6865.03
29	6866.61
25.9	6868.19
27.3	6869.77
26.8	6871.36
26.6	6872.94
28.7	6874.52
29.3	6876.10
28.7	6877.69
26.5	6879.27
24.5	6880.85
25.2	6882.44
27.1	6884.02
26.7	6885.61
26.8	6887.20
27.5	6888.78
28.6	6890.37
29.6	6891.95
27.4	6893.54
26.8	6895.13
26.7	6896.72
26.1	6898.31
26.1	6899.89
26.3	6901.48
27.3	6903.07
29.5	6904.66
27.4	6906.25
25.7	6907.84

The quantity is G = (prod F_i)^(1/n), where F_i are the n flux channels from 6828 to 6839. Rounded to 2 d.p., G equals 26.07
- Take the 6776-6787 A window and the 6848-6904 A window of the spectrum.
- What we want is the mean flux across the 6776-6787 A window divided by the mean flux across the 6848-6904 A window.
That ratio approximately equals 0.991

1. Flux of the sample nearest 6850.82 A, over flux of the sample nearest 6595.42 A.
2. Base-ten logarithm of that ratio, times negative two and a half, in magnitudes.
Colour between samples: 0.060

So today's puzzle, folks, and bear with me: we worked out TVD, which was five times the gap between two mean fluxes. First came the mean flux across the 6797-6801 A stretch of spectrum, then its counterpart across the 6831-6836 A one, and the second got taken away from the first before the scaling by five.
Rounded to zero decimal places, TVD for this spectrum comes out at 5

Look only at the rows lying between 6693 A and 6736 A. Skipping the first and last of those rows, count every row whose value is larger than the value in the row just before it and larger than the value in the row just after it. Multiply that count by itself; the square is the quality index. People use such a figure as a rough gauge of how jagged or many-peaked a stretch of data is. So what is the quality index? 36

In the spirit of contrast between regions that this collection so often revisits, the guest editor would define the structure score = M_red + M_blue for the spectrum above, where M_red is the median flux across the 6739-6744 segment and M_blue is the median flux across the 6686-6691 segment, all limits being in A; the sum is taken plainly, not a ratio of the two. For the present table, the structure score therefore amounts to 56.1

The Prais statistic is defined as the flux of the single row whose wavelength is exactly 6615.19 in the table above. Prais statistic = 26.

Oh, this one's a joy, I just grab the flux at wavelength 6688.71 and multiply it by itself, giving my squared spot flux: 853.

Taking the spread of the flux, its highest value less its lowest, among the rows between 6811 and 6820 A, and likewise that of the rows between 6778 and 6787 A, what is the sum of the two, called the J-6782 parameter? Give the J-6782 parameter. 6.1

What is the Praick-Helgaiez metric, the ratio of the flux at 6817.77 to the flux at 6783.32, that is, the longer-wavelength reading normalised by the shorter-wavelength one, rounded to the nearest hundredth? 0.97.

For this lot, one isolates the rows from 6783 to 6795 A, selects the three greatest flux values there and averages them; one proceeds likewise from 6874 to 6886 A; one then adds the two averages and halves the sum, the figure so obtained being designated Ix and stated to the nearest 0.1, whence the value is 28.2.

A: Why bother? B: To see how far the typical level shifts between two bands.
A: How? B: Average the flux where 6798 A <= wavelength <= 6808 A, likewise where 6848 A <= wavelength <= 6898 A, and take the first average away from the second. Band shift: -0.5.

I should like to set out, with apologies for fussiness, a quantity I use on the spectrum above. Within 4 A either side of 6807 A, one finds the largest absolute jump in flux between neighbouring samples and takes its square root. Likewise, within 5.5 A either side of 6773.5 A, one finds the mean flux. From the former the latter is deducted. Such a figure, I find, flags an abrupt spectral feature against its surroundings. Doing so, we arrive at -25.9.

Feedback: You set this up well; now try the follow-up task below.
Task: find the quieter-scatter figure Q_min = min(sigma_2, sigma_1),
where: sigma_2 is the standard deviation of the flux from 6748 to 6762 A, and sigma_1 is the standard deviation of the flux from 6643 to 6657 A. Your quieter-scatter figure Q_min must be 0.7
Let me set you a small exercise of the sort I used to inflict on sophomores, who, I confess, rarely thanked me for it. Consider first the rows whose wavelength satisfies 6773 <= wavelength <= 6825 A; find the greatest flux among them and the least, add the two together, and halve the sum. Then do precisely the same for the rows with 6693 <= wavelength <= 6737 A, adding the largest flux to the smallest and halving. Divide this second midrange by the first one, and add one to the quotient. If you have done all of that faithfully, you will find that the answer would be 1.99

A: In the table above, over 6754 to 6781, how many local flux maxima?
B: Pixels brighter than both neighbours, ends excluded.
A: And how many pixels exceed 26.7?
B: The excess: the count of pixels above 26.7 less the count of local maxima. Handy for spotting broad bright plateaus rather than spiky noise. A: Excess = 4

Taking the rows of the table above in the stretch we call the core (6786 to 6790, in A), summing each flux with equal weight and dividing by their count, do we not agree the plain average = 26.5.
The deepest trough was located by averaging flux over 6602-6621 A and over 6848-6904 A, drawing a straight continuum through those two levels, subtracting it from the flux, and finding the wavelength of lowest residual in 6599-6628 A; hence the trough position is 6627.39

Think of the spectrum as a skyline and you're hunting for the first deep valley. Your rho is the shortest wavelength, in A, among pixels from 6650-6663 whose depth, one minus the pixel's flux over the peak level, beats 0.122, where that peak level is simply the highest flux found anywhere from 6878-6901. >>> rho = 6659.51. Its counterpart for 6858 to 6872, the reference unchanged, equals 6858.71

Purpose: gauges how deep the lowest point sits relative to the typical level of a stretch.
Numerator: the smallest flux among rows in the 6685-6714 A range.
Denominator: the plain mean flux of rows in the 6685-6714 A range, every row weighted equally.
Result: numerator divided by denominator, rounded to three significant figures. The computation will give 0.869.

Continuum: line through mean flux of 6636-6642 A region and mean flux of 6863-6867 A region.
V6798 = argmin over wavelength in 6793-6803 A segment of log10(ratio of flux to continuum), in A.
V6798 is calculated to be 6802.09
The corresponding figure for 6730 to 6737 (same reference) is 6730.42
